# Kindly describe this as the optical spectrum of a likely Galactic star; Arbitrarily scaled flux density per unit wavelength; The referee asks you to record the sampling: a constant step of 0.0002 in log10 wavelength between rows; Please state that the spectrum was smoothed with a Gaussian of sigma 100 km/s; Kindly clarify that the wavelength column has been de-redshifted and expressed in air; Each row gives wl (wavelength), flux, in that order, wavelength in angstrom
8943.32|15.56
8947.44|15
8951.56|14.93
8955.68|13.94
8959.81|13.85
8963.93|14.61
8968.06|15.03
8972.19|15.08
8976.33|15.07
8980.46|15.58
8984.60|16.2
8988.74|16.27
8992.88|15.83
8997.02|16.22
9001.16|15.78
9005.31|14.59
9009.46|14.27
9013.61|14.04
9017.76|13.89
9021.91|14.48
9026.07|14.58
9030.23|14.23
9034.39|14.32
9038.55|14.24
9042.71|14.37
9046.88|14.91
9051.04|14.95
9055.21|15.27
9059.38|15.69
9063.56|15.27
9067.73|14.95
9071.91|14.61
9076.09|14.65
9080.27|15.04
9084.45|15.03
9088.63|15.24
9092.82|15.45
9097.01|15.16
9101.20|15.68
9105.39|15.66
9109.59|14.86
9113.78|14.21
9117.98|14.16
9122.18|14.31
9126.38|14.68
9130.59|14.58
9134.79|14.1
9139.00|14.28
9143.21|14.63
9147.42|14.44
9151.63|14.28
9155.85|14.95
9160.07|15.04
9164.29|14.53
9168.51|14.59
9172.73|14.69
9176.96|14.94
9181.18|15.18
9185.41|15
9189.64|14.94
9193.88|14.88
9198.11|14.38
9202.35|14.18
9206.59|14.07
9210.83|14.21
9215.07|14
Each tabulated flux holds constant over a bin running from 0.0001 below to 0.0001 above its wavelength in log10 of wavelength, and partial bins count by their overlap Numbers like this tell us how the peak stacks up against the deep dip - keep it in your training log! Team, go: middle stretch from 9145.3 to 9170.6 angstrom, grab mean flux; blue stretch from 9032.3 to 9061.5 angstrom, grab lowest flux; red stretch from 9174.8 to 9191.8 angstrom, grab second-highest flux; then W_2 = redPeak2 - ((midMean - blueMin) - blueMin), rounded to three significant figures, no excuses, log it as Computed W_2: 28.8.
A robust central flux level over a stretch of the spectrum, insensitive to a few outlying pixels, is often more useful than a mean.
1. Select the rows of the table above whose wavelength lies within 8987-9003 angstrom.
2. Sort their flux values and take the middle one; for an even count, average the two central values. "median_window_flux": 16.0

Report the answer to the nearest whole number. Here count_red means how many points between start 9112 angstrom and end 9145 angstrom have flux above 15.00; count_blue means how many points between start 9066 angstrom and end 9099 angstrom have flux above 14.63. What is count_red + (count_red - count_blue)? -7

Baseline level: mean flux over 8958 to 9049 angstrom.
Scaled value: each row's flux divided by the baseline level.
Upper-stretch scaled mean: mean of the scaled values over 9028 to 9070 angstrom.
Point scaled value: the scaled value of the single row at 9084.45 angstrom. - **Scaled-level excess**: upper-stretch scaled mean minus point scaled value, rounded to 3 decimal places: -0.014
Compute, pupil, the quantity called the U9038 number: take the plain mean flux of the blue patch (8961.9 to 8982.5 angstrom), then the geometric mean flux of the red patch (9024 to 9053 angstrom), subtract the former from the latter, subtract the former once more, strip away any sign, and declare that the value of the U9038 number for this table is 15.6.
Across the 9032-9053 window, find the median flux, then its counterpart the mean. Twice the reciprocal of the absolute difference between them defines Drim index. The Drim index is 11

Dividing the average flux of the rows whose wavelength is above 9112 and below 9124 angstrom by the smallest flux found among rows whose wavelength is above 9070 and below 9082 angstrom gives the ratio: 0.97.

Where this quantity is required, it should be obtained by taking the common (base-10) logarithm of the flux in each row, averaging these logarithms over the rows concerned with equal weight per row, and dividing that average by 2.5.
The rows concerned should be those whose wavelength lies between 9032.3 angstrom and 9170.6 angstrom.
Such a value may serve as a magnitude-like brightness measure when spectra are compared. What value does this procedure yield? 0.468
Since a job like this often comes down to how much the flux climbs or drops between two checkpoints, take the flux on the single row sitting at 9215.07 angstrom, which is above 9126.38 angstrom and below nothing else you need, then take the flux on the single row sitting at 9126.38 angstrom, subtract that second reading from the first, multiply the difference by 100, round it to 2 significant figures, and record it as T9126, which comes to -68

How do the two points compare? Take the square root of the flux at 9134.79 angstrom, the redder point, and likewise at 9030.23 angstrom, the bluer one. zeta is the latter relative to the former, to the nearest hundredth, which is 1.00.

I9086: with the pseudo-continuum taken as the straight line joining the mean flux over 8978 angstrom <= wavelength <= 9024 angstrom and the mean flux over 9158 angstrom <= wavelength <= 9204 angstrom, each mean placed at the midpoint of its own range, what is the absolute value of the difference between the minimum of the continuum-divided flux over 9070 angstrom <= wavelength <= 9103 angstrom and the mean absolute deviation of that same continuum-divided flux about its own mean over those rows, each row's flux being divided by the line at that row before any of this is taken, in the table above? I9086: 0.953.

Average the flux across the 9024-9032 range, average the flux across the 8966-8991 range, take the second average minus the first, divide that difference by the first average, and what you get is 0.08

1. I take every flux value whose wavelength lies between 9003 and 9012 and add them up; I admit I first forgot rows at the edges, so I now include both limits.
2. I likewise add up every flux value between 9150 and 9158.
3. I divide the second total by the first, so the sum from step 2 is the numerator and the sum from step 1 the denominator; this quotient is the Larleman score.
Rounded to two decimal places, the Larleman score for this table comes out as 1.01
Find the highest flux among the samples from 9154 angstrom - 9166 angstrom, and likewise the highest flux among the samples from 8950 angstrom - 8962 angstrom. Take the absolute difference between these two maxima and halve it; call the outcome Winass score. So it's 0.1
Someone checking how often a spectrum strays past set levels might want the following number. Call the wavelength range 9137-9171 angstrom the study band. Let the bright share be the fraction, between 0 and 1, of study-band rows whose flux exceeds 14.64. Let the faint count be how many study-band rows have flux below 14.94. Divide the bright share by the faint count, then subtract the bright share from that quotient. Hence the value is -0.21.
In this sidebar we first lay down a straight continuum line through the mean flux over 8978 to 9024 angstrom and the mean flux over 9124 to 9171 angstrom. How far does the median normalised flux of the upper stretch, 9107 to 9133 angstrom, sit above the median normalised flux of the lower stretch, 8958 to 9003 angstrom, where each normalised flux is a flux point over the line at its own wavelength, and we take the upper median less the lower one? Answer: -0.033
